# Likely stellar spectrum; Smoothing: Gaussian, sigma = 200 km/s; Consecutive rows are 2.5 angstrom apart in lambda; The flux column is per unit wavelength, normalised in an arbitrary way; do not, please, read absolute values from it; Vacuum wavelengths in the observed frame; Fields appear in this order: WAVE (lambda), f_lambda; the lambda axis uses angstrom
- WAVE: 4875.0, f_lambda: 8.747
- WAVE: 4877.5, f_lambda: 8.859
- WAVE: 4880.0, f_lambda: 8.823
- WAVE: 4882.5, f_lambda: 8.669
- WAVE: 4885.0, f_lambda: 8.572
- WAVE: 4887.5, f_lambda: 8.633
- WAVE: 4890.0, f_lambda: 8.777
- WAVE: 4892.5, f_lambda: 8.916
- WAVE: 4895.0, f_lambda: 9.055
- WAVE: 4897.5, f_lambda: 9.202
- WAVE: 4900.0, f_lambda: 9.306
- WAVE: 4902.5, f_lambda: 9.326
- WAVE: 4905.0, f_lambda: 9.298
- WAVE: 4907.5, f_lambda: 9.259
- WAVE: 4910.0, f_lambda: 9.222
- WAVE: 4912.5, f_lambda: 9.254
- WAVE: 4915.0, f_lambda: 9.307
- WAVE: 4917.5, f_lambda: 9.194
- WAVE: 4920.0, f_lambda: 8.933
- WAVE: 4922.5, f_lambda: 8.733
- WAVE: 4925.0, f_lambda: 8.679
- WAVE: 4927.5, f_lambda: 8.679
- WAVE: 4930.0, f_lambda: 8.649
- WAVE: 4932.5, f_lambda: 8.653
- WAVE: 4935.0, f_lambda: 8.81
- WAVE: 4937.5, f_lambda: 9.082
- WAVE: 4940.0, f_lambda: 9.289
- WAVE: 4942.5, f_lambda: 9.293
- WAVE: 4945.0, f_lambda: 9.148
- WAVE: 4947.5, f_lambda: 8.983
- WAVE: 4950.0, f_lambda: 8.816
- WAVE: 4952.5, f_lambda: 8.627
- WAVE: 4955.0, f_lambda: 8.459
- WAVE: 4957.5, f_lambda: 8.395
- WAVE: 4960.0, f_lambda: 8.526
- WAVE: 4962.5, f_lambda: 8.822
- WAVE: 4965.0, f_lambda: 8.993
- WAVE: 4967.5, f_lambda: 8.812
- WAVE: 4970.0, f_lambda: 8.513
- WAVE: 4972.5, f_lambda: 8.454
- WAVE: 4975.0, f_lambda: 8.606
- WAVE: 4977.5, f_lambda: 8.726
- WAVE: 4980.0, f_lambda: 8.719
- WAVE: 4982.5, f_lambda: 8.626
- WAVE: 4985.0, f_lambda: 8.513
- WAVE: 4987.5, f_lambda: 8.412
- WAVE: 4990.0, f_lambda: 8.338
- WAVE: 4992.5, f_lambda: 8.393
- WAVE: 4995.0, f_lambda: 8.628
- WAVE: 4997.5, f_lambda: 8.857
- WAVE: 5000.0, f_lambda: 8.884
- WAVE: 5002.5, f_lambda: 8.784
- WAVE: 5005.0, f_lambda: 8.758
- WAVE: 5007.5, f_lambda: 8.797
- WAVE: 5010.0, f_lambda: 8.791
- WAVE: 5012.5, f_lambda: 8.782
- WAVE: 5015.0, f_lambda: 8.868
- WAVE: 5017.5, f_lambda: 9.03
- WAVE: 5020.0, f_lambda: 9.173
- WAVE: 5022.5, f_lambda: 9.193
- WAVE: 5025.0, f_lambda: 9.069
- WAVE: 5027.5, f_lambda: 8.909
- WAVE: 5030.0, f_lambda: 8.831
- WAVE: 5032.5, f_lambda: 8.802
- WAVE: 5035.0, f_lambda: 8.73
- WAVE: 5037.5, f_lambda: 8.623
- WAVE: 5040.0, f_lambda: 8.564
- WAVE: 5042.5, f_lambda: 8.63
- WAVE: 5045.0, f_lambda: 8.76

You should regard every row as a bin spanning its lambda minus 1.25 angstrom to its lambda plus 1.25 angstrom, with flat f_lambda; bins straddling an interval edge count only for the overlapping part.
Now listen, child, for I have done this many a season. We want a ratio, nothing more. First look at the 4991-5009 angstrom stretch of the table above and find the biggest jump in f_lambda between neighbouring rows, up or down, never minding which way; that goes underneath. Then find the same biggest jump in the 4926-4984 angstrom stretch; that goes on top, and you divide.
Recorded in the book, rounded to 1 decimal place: 1.3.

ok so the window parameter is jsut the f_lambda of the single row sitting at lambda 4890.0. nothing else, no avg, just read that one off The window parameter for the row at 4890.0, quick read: 8.777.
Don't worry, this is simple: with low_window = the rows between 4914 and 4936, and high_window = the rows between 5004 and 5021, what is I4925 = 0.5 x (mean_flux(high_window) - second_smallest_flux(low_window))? 0.12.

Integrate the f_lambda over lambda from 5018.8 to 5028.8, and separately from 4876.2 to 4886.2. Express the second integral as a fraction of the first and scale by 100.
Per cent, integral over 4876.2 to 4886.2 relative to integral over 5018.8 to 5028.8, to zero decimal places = 96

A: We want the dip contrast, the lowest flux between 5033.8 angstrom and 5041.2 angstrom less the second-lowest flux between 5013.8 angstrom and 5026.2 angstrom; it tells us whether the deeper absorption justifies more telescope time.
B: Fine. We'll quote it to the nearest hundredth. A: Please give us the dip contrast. -0.47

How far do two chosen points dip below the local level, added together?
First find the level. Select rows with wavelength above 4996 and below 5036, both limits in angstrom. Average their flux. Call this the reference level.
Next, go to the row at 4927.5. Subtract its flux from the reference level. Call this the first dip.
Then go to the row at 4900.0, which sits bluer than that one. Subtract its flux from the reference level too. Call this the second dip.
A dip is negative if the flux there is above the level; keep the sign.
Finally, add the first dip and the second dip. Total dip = -0.20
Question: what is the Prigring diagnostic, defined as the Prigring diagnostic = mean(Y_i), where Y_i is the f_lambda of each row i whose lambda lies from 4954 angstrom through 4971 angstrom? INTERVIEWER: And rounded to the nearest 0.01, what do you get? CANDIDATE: 8.65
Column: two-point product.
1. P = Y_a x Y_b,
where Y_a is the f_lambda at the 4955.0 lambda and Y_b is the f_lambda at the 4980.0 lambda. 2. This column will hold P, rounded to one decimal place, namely 73.8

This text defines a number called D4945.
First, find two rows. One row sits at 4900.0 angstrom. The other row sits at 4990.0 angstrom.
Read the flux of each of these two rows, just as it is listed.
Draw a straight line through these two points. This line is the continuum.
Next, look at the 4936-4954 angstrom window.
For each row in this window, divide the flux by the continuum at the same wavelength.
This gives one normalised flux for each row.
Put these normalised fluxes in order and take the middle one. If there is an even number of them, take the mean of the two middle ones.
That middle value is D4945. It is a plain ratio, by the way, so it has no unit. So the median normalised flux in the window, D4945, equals 1.02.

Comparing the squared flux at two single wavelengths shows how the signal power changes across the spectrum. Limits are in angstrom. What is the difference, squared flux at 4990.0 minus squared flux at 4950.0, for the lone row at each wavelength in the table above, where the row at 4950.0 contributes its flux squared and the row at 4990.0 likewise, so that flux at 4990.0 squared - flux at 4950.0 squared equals -8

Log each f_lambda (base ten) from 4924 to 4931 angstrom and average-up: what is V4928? 0.938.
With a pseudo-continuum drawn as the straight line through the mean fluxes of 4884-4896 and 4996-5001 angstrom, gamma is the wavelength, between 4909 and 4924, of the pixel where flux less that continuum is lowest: 4922.5 angstrom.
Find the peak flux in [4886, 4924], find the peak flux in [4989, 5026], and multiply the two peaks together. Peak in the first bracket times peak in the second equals 85.7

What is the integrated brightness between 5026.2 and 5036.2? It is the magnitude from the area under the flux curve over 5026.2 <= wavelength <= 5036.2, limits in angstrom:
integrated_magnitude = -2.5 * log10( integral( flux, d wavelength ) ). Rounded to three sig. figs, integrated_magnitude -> -4.86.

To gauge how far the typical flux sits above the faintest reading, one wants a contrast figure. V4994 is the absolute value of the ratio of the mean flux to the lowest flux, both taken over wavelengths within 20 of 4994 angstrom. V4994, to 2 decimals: 1.04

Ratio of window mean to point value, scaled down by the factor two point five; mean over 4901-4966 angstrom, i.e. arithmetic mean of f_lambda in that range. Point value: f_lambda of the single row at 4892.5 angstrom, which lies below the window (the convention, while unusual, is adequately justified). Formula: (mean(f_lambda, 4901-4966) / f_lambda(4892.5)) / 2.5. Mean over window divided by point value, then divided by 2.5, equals 0.401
